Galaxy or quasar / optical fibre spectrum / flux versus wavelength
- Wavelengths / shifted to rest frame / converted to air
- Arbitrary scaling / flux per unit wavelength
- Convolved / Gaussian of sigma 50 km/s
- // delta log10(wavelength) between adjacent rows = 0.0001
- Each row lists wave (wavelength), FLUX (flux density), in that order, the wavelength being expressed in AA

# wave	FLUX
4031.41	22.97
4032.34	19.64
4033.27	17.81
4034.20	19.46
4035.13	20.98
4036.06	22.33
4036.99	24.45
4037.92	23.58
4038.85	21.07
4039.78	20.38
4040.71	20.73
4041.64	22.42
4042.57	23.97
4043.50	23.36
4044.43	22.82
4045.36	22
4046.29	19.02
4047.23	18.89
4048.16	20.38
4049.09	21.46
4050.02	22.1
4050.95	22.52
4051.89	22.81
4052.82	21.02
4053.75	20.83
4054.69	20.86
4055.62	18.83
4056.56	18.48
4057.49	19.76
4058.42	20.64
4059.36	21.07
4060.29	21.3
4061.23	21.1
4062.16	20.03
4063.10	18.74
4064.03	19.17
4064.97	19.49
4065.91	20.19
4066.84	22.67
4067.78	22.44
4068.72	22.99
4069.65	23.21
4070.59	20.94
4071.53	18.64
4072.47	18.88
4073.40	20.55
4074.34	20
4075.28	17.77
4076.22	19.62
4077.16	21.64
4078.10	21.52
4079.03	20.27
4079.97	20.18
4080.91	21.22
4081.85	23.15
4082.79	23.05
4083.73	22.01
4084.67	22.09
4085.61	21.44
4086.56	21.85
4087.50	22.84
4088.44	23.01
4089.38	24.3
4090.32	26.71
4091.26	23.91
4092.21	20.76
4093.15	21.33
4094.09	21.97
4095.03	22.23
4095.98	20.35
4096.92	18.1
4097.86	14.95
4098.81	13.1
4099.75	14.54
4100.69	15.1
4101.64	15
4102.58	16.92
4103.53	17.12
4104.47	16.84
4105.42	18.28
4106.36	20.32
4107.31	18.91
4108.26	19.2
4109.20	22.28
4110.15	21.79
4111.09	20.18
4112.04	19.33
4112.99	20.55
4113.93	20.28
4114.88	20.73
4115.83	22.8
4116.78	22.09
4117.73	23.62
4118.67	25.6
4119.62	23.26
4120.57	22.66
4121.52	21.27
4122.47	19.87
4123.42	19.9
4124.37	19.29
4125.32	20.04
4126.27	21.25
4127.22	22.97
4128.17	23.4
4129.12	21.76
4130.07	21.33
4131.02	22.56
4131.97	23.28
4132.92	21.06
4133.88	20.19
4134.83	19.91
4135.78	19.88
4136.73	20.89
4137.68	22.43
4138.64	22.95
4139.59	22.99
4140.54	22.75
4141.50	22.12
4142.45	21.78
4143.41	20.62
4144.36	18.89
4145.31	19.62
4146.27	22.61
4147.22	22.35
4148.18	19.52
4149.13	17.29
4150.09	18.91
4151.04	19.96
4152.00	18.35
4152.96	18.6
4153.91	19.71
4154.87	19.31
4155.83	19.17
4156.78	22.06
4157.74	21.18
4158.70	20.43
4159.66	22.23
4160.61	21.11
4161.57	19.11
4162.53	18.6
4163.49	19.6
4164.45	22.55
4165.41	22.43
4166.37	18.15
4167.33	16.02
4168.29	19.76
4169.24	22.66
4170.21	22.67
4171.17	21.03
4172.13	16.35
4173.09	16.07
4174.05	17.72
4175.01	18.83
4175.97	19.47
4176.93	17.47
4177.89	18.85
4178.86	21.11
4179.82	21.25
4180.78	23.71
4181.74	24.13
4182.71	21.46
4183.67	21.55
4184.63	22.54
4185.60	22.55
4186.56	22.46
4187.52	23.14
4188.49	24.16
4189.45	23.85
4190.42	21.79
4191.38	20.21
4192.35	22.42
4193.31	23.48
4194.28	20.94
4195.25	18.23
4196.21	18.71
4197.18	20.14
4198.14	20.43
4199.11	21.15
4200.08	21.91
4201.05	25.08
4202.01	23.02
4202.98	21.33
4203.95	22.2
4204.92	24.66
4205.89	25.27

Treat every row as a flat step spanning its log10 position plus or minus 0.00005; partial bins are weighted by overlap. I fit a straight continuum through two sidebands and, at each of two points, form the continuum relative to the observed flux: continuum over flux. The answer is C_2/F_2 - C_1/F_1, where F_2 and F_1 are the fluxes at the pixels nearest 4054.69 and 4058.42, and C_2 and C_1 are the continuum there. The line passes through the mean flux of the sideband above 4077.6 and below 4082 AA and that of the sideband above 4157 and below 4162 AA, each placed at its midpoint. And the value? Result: -0.01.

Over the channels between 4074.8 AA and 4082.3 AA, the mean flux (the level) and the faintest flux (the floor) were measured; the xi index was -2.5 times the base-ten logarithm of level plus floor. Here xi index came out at -3.96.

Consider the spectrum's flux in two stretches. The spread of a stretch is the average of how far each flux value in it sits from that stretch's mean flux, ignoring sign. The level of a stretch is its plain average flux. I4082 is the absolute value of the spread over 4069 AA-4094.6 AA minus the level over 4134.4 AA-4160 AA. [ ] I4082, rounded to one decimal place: 19.2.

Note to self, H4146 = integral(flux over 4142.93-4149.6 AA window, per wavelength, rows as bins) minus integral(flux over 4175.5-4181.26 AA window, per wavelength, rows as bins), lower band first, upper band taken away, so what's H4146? 17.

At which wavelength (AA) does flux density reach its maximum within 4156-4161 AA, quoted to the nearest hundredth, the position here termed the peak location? 4159.66 AA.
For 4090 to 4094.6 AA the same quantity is 4090.32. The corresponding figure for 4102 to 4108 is 4106.36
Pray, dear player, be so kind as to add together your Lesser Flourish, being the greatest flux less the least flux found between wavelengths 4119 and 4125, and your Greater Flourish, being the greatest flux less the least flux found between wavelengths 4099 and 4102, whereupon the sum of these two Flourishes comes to 4.5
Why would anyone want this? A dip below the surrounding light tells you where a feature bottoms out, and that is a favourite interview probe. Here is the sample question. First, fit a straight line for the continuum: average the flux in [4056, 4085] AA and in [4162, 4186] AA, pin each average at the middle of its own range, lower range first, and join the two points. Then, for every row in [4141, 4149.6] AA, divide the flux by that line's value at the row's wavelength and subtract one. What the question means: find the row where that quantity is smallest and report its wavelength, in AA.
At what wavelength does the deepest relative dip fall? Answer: 4149.13 AA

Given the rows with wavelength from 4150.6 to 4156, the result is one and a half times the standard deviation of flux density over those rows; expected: 0.9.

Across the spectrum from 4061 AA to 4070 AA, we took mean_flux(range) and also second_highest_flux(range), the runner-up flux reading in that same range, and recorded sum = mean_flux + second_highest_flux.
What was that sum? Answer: 44.0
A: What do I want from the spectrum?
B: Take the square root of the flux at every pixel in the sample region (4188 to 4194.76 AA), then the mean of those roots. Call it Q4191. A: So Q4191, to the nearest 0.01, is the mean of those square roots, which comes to 4.73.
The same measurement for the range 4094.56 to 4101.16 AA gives 4.10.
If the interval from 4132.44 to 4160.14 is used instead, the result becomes 4.54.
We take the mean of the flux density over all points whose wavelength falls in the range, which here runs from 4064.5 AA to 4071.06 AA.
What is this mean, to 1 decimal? 21.7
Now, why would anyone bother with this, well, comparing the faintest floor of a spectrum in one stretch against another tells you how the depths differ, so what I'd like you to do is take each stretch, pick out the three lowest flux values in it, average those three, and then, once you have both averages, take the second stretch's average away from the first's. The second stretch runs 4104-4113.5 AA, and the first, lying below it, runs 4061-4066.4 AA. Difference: 1.1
